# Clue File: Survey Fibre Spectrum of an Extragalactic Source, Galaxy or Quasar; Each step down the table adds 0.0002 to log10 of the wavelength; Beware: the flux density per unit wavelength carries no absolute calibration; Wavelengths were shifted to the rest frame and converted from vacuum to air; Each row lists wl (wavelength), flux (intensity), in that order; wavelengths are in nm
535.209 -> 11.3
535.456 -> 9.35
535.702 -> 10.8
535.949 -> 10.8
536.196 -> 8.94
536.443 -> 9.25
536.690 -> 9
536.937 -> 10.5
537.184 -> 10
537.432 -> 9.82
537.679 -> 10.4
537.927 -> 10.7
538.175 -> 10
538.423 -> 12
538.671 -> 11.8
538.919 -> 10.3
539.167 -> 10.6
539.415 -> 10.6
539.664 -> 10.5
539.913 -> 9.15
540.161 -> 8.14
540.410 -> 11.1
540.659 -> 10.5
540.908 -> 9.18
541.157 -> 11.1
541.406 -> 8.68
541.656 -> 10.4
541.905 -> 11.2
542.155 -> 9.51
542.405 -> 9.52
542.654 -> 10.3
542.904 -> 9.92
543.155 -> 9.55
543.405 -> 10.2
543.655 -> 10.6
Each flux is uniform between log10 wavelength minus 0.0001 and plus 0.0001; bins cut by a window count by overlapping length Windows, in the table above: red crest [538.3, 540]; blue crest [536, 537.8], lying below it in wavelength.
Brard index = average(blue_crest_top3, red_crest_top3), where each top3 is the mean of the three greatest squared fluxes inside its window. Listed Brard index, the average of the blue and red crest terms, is 119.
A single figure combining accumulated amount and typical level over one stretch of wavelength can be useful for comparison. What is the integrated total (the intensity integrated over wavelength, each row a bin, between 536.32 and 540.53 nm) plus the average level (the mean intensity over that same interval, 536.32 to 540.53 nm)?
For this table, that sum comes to 53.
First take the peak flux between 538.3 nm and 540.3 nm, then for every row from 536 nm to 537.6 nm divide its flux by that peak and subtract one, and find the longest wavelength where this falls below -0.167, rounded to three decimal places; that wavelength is 537.432 nm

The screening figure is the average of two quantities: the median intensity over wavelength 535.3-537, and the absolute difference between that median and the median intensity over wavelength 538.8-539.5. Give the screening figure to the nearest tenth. 5.3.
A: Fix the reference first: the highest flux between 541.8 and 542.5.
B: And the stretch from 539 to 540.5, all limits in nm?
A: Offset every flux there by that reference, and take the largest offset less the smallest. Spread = 3.0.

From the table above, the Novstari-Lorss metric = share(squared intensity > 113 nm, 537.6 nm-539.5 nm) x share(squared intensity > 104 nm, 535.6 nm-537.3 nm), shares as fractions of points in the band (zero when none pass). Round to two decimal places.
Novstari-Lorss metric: 0.16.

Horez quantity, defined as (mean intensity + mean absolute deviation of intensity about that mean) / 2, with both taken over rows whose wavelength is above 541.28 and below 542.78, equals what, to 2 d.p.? 5.32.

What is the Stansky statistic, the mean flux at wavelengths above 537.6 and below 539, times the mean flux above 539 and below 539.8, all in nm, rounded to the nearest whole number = 115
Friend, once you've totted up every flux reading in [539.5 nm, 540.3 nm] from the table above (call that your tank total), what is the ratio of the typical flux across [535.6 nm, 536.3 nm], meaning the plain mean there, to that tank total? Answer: 0.37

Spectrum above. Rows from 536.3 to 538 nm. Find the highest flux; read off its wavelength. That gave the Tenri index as 537.927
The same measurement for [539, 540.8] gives 540.410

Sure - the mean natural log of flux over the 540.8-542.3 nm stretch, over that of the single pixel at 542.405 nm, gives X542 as 1.02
